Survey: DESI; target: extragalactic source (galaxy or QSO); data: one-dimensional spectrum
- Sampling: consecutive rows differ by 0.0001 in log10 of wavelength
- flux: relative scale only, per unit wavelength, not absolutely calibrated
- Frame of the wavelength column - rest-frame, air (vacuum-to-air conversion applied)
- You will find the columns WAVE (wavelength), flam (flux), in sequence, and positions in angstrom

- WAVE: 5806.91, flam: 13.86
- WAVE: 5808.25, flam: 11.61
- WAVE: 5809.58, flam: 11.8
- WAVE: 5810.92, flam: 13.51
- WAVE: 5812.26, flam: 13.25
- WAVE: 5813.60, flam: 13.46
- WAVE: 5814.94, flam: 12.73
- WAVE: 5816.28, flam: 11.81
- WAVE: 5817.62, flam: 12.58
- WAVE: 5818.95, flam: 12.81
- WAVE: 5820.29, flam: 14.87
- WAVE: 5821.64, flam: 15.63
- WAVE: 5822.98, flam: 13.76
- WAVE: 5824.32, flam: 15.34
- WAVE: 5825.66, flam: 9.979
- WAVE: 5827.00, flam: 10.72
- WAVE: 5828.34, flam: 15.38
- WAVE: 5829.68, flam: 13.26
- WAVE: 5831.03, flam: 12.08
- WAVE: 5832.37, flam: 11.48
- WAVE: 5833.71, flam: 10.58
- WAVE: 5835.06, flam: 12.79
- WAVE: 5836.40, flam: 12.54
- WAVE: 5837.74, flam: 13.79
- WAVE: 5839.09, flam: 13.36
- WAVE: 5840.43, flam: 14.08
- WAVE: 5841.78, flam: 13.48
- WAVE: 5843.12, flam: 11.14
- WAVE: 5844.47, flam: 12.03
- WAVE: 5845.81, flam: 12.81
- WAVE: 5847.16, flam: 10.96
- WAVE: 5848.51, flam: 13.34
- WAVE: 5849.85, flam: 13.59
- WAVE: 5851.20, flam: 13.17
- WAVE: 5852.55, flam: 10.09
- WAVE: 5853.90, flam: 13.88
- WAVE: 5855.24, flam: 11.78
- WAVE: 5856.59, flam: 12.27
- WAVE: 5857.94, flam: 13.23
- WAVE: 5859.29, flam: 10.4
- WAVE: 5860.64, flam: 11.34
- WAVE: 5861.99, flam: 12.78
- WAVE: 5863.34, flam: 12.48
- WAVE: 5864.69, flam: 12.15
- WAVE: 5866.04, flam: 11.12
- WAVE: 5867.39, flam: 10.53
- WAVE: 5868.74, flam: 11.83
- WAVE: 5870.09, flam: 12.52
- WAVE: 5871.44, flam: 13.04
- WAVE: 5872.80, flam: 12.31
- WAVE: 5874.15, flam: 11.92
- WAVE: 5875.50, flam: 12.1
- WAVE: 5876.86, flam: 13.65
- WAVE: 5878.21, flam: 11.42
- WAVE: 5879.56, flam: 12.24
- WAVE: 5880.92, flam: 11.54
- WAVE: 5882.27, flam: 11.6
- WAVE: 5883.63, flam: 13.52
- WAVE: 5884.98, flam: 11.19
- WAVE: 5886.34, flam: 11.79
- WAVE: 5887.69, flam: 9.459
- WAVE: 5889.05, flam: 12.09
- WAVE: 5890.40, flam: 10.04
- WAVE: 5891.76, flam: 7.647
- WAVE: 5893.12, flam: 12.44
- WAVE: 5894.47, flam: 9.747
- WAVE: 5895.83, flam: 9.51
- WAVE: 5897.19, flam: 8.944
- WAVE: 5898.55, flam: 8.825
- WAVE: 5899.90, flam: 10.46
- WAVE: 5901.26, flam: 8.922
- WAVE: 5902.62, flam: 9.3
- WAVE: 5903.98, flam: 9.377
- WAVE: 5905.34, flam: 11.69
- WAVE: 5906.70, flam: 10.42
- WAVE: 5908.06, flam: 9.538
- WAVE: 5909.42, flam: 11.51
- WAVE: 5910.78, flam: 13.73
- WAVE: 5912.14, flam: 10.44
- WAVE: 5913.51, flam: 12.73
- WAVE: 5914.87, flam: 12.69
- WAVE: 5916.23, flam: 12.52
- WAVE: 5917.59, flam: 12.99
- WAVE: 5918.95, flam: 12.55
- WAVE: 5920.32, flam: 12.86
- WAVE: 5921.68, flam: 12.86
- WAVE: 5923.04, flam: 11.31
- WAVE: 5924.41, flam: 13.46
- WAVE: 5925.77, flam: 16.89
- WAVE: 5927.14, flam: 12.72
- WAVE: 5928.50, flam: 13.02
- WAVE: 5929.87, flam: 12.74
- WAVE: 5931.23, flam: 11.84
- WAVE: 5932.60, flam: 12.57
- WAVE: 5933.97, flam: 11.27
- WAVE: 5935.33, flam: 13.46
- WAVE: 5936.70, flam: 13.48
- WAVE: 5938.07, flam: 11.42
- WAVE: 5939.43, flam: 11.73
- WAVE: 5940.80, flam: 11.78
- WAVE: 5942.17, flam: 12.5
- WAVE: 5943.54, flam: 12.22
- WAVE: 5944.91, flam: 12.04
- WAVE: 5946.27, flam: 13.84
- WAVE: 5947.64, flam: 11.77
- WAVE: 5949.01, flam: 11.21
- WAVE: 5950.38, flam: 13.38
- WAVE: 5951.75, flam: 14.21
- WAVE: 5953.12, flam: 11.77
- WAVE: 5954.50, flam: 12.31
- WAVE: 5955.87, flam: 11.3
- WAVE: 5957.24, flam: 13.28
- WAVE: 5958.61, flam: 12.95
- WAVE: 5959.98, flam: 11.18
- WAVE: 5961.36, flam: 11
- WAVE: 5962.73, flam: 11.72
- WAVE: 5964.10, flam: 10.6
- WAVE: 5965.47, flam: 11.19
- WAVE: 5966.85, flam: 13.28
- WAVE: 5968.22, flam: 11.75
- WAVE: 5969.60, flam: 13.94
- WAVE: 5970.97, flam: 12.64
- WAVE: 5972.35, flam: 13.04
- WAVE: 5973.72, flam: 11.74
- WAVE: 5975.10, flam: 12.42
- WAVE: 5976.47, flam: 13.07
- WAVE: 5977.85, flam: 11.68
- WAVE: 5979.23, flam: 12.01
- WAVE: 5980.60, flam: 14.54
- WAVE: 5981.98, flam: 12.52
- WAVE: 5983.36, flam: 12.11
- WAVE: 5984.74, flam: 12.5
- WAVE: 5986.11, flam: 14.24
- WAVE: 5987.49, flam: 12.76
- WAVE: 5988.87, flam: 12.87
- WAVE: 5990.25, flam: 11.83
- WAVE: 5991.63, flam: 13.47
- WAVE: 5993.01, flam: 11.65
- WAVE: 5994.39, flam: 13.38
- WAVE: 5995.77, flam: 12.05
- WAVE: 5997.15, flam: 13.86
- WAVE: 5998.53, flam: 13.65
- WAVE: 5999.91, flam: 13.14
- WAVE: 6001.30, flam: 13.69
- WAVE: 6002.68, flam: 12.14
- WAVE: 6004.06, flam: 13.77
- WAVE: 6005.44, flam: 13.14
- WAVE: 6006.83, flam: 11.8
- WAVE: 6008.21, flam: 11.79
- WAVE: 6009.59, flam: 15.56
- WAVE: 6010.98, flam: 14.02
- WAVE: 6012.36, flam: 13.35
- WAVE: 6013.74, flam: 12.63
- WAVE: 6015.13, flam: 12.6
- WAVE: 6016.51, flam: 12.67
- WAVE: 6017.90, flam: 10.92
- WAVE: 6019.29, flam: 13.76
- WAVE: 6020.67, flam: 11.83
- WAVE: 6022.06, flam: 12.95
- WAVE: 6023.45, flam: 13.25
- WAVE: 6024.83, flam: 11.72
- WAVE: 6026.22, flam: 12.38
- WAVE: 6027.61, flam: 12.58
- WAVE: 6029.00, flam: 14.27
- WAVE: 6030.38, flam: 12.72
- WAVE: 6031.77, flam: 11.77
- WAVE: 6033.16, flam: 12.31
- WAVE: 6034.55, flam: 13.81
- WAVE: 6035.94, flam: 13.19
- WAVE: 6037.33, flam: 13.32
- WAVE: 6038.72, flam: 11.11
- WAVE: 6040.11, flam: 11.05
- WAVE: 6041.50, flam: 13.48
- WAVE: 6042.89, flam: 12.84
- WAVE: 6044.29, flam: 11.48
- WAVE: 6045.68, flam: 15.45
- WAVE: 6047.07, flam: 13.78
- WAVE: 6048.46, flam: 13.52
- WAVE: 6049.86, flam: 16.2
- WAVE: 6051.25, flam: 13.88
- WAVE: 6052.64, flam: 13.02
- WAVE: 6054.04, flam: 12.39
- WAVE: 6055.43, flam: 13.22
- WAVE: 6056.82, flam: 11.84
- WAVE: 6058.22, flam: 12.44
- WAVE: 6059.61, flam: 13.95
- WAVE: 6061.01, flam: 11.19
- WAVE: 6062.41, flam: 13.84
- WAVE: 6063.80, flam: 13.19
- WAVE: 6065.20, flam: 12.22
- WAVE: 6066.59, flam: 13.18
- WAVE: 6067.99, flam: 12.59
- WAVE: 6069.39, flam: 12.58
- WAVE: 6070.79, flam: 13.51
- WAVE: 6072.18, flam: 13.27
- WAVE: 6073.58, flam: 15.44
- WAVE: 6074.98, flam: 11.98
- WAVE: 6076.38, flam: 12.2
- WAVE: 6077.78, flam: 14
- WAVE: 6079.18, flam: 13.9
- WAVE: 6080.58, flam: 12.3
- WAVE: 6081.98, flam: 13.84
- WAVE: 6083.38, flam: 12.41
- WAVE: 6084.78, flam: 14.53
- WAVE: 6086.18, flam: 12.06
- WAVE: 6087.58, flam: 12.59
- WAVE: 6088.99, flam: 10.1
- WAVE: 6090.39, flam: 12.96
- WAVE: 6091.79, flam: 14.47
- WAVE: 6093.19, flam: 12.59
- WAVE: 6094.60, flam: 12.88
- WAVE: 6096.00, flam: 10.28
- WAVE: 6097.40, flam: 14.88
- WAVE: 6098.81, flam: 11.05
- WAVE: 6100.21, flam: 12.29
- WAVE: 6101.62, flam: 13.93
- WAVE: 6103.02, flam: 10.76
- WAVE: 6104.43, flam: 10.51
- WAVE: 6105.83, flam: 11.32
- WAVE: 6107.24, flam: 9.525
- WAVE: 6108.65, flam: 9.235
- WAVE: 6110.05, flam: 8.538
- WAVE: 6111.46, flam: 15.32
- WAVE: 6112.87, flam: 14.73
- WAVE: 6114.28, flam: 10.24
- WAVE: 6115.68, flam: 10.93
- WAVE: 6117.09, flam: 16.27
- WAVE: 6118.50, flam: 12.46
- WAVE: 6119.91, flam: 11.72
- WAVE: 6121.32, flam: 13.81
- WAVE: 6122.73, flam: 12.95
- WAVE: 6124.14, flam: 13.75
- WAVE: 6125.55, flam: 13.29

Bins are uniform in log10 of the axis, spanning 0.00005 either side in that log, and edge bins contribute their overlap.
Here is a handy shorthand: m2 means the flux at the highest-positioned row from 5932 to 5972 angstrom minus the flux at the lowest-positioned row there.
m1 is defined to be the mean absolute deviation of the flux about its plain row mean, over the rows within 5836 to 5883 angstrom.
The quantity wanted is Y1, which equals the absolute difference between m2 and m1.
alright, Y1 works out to 0.8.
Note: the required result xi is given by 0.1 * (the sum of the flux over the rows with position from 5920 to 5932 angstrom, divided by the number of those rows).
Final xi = 1.31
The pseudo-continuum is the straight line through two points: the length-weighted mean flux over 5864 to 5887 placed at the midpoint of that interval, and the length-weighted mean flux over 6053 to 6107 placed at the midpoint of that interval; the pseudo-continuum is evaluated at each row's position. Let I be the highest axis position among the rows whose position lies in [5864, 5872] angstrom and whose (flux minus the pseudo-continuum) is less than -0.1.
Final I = 5868.74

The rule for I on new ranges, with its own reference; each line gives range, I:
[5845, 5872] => 5868.74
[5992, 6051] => 6044.29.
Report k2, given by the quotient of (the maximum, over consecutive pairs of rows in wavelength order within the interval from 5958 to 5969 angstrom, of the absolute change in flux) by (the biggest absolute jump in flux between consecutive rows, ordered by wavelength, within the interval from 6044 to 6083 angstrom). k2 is 0.53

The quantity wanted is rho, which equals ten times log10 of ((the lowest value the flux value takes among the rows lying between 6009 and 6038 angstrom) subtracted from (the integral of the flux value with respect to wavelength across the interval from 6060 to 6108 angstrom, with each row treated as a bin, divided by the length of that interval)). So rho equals 2.3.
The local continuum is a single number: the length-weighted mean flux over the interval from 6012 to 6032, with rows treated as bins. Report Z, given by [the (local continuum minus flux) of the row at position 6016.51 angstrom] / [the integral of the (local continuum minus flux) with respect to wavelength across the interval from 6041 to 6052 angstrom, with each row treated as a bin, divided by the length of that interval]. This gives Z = 0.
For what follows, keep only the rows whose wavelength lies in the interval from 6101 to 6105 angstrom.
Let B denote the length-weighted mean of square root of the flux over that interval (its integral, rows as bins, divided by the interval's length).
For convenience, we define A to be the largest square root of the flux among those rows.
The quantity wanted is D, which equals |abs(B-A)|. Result 0.31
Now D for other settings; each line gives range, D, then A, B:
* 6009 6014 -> 0.21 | 3.94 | 3.74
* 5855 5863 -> 0.18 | 3.64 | 3.46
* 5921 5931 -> 0.48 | 4.11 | 3.63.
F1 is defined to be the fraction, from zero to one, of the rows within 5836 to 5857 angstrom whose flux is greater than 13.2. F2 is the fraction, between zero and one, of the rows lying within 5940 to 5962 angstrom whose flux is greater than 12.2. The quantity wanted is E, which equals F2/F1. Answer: 1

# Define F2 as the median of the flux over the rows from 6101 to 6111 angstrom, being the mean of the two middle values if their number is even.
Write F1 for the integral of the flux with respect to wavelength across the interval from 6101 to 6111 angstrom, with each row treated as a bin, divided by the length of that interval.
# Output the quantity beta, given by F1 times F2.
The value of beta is 112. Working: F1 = 10.6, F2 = 10.5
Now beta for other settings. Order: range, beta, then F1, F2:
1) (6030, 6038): 166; 12.9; 13.0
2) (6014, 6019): 154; 12.2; 12.6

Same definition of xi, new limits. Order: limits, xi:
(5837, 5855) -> 1.27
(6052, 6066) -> 1.27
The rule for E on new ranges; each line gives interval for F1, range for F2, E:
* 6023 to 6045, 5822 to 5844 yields 2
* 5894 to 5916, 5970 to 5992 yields 11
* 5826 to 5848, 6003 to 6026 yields 2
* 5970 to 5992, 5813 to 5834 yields 3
